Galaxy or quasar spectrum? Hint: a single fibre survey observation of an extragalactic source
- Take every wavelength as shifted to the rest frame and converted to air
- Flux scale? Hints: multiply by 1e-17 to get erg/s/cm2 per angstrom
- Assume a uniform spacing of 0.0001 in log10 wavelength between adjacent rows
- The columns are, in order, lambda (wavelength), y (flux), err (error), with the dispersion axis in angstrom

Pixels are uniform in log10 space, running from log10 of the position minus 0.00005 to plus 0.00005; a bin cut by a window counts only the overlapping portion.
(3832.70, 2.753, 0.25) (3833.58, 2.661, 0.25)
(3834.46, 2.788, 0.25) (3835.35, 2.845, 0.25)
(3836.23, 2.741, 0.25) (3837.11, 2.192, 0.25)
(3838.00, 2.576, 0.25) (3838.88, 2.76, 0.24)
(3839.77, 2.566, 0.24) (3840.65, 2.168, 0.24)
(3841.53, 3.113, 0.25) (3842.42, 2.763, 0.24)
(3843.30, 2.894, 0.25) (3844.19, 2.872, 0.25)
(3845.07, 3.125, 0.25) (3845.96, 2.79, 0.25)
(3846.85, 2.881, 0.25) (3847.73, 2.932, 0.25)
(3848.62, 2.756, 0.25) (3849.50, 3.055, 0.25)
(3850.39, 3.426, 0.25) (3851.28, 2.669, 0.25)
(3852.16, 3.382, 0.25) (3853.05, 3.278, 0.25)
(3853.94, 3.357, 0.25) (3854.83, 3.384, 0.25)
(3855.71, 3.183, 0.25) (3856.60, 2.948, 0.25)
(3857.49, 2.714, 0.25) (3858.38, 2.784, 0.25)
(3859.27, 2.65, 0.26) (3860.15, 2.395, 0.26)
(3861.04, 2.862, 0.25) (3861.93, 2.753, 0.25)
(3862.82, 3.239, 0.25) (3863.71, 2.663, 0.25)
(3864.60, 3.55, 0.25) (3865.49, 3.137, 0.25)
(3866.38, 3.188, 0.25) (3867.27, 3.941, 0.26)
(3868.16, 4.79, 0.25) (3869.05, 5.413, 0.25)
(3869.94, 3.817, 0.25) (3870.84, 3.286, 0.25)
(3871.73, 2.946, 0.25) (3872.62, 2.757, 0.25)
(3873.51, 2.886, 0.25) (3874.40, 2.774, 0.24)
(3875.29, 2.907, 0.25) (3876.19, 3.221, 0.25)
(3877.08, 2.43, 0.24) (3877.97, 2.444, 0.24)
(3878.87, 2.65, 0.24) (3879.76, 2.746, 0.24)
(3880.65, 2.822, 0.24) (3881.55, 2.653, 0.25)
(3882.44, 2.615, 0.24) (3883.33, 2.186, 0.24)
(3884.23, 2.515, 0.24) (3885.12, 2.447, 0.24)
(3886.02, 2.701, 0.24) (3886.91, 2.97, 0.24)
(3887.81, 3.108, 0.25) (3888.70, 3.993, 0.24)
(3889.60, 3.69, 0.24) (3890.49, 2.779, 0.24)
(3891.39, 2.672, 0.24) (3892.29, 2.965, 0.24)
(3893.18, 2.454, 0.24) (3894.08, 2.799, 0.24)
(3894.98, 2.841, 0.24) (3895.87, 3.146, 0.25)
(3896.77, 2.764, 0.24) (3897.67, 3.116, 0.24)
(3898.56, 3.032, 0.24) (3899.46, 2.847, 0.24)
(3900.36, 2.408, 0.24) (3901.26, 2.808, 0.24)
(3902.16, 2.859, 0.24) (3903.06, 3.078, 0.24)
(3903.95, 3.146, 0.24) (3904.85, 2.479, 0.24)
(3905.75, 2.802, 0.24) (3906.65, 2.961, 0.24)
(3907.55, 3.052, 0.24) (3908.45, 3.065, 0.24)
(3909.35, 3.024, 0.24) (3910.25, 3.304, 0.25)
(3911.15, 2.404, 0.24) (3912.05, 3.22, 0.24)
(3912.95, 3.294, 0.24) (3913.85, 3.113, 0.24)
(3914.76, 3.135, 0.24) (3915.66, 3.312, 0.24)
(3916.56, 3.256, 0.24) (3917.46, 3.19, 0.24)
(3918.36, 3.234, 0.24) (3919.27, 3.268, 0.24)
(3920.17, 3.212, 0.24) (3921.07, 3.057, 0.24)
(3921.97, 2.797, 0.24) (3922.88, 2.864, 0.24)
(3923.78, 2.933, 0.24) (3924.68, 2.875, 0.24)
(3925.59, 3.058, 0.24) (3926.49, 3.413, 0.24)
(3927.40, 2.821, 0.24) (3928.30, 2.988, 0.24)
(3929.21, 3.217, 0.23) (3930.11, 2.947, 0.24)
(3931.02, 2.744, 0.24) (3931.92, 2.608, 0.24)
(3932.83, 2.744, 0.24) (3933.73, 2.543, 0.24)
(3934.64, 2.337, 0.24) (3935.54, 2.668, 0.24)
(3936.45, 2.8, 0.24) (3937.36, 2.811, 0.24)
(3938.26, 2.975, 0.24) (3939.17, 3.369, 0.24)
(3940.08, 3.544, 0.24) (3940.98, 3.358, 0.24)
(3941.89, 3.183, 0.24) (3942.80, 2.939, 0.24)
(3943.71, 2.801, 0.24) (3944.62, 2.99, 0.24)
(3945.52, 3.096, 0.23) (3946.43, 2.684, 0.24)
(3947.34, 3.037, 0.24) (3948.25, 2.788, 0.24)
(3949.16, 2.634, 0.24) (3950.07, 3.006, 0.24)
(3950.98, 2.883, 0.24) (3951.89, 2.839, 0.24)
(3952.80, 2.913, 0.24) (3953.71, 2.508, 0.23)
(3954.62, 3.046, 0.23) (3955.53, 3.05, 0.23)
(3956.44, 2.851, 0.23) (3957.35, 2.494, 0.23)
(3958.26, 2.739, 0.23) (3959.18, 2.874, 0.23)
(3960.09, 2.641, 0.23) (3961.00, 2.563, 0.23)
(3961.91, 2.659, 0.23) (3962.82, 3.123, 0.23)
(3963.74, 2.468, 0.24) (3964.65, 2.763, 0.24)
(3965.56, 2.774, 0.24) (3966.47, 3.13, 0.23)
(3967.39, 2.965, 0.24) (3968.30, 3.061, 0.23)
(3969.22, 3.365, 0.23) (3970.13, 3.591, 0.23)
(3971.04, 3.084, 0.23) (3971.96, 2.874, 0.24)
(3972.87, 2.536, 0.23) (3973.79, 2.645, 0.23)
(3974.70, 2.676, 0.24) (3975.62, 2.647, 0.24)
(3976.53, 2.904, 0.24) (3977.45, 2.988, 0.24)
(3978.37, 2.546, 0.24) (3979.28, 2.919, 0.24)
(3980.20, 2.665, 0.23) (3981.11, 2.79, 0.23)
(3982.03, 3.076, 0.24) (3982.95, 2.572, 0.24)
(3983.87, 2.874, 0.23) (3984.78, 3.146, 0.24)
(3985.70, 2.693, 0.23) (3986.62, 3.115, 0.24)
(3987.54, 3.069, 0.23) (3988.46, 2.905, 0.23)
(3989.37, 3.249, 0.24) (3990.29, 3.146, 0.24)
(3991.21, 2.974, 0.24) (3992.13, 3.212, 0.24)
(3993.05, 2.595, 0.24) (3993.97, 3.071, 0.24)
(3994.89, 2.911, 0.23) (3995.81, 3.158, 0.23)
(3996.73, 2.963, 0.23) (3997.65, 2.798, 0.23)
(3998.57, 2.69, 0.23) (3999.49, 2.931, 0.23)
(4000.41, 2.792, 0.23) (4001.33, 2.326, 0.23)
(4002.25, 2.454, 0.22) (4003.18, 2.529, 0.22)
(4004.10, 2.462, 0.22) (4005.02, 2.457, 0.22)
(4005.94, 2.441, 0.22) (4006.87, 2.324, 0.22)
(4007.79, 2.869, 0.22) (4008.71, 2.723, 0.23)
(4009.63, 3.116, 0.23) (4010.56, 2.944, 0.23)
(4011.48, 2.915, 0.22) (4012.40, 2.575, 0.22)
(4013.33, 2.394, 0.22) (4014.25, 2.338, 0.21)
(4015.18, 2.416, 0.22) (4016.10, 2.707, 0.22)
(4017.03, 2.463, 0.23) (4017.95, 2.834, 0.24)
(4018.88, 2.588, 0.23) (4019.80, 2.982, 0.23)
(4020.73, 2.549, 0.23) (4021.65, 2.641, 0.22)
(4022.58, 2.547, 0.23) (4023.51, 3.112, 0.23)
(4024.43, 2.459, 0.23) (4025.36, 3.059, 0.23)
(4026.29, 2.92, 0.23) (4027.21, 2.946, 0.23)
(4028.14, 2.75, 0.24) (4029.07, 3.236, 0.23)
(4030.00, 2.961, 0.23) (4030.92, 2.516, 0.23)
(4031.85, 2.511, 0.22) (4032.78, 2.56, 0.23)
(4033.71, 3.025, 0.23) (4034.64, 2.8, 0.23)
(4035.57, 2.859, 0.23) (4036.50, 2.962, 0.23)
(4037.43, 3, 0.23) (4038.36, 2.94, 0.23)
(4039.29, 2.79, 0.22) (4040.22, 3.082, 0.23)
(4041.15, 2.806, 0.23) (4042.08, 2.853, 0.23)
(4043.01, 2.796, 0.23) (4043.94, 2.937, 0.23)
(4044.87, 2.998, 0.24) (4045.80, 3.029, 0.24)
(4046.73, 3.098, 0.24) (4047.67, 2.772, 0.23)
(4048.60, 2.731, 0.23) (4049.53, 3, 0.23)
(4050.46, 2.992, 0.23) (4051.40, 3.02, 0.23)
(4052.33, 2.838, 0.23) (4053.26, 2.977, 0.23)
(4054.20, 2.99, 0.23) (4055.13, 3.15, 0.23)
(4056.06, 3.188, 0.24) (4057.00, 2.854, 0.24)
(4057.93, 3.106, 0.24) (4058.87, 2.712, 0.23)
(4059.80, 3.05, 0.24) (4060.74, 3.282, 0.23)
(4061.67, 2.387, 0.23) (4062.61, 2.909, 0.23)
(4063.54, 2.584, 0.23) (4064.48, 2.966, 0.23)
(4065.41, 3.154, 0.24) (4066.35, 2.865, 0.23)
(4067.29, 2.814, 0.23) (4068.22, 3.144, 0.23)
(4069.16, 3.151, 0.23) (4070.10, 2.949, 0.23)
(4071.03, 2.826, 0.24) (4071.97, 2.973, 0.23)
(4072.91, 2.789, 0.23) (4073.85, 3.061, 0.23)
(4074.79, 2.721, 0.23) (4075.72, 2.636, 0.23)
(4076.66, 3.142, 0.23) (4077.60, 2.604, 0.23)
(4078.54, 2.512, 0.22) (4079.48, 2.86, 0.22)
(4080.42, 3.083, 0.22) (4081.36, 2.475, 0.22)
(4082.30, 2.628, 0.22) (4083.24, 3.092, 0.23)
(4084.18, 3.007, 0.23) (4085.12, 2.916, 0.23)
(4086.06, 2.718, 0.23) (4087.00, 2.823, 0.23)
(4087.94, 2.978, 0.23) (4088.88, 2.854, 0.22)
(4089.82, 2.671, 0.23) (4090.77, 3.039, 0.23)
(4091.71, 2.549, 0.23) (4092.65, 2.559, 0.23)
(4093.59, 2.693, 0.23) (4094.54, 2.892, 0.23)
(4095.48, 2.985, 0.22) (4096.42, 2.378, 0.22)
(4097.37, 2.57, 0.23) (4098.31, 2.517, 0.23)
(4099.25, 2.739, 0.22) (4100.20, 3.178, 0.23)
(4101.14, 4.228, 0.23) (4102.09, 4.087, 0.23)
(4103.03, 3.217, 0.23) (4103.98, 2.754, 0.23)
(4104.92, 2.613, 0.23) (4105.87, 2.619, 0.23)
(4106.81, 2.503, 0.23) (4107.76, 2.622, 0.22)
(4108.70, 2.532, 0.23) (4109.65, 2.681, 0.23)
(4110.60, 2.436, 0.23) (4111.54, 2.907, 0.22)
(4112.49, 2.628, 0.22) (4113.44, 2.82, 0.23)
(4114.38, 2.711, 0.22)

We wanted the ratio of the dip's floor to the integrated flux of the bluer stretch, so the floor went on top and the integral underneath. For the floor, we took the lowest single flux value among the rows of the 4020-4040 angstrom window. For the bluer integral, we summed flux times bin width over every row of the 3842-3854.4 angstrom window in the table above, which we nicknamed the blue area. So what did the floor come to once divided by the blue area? 0.07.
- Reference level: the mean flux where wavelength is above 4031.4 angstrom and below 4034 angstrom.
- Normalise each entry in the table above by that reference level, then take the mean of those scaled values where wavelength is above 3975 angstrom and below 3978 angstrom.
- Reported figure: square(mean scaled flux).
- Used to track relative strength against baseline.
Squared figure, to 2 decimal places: 1.11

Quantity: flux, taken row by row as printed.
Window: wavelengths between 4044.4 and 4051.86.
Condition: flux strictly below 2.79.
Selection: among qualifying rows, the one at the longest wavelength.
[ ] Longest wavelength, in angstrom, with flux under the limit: 4048.60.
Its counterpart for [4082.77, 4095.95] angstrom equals 4093.59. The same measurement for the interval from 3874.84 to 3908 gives 3904.85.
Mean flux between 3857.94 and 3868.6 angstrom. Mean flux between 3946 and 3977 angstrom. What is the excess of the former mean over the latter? 0.32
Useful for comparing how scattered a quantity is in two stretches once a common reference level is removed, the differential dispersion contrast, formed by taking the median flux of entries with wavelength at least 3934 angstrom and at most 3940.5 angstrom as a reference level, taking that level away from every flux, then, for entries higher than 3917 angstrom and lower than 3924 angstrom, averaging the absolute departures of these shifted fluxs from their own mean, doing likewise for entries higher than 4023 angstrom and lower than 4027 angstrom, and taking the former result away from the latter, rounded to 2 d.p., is 0.06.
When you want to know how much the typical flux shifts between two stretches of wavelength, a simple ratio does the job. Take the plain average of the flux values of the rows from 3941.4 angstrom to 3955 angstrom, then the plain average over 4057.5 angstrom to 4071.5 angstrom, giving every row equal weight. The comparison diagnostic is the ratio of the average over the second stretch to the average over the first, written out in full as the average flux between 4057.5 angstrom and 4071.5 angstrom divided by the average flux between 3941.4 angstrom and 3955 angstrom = 1.01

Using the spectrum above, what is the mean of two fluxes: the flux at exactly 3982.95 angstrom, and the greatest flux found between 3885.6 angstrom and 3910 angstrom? 3.28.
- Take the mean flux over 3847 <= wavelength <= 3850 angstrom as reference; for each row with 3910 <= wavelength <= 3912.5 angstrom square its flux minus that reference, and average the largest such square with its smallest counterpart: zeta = 0.18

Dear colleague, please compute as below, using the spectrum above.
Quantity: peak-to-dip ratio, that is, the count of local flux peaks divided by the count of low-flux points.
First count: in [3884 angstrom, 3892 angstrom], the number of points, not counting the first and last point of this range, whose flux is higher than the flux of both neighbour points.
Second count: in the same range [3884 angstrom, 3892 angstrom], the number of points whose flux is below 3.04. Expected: 0.17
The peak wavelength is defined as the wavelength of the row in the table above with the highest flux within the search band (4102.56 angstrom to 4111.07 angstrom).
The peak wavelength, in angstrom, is 4103.03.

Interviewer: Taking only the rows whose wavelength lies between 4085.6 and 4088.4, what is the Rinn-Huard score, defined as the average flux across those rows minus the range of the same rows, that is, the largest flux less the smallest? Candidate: 2.58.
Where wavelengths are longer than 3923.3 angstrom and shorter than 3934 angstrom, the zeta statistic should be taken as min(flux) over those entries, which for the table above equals 2.543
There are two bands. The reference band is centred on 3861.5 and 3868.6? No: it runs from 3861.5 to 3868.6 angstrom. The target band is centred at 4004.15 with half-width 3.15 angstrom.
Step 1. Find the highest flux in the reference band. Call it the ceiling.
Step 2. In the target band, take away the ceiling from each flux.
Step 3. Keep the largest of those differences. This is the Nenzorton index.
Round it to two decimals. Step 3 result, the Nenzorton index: -2.26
